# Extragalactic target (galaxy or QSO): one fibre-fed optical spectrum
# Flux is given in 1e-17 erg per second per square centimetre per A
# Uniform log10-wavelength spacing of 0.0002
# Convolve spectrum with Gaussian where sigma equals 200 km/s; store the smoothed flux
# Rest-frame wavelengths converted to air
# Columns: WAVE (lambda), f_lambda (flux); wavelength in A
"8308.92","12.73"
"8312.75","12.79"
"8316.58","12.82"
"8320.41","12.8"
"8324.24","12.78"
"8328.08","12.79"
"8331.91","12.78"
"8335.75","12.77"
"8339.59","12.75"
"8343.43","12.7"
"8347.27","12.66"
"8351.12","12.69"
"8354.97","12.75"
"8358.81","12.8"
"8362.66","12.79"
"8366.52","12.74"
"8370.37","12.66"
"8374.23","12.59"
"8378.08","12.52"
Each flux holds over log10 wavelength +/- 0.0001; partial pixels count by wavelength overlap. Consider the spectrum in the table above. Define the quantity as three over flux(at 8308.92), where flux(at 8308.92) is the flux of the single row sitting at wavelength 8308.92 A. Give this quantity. 0.236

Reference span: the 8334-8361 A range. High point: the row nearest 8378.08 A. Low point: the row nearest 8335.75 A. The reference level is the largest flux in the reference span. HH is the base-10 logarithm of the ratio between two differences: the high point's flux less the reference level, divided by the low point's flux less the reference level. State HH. 1.0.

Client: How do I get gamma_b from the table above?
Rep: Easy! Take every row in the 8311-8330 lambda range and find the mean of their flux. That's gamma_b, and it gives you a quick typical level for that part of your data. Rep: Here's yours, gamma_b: 12.8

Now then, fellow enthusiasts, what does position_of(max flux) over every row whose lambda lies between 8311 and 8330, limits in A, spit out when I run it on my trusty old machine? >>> 8316.58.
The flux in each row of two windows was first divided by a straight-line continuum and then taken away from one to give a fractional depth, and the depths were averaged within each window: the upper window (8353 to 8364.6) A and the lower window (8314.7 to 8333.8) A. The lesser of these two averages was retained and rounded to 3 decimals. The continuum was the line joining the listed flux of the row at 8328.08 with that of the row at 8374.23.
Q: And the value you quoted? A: -0.010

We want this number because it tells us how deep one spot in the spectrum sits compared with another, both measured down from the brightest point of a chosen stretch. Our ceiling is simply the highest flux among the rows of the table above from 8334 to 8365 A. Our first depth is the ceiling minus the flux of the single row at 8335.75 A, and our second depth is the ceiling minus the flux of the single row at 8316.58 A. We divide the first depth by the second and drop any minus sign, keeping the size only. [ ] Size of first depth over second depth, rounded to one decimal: 1.5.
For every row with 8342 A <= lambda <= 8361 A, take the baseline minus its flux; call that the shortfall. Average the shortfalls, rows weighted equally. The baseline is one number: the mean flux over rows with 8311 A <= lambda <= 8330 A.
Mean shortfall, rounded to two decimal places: 0.08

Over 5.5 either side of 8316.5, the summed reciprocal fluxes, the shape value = 0.234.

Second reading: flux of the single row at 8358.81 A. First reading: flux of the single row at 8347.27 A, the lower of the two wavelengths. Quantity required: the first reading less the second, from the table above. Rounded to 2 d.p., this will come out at -0.14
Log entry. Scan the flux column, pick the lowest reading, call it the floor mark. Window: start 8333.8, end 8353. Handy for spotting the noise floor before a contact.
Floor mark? 12.66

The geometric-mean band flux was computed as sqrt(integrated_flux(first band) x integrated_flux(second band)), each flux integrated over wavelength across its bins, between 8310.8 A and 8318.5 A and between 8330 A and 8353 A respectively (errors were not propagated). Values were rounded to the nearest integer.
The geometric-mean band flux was 170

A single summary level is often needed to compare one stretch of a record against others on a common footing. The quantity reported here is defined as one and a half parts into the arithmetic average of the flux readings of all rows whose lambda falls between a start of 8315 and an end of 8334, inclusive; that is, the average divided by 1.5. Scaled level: 8.53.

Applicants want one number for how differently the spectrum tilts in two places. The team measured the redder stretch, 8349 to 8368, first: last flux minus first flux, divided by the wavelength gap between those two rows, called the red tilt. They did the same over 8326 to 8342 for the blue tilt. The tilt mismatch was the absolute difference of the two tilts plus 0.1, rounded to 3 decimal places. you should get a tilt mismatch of 0.107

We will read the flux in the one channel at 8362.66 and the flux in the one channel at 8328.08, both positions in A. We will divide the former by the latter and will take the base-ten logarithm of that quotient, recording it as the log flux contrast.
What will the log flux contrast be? 0.0000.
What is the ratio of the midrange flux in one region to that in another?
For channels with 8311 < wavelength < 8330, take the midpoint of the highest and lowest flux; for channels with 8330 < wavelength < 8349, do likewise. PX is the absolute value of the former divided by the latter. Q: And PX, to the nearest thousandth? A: 1.006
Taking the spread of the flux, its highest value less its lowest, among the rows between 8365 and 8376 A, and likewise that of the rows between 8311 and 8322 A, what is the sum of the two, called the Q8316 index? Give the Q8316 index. 0.180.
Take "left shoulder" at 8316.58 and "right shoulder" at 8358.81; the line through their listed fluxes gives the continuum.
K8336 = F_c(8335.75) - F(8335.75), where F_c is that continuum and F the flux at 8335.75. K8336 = 0.041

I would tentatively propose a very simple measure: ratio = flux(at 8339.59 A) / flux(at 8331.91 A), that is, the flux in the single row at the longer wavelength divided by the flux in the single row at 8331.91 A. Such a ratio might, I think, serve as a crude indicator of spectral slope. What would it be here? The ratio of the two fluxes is 1.00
